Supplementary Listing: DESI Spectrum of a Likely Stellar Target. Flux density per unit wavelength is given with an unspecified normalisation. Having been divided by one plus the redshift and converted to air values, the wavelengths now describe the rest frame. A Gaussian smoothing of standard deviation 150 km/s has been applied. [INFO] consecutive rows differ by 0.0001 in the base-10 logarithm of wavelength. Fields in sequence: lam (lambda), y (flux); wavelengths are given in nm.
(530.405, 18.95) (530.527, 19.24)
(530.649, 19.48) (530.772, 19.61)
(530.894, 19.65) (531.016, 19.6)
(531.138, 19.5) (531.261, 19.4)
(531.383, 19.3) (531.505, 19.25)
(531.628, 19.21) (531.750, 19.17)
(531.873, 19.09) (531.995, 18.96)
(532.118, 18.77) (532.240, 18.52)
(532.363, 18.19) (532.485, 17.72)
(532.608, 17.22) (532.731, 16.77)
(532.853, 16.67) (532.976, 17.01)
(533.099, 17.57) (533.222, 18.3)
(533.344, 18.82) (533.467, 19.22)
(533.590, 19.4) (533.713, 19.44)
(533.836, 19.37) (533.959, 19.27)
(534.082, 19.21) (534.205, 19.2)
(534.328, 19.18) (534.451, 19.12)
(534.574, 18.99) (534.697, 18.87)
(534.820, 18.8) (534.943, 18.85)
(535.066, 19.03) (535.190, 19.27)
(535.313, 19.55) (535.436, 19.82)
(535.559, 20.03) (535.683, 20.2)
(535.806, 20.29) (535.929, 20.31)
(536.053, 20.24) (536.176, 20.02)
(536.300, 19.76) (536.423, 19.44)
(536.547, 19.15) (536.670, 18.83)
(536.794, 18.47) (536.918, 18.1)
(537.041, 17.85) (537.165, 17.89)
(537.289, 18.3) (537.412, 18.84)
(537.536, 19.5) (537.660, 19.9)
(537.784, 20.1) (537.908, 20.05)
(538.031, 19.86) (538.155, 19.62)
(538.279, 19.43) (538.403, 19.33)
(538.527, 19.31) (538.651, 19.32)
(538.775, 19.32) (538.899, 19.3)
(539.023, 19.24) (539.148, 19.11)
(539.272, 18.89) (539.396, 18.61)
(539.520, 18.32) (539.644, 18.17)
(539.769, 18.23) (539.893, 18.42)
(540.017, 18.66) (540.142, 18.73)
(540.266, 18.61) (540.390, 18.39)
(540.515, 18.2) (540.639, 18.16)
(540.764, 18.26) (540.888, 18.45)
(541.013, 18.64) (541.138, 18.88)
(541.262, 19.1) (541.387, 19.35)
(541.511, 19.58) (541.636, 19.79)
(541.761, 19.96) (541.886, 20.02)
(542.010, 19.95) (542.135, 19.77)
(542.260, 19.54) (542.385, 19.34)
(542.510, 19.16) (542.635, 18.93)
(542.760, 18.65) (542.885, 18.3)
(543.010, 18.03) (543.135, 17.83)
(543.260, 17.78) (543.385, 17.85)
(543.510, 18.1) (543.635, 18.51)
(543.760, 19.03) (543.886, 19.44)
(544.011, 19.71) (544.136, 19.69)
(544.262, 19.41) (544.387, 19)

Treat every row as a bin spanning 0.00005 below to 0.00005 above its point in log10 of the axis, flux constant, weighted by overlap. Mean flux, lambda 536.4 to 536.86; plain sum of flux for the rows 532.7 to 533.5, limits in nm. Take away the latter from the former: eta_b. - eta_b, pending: -105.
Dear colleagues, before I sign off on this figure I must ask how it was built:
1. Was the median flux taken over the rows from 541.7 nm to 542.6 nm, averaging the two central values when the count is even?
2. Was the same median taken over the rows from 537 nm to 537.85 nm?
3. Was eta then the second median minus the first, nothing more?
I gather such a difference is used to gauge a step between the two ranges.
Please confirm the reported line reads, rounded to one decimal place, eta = -0.9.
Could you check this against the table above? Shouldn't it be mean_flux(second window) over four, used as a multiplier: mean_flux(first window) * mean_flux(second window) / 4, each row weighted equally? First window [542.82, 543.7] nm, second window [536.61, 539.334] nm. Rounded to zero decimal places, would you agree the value 86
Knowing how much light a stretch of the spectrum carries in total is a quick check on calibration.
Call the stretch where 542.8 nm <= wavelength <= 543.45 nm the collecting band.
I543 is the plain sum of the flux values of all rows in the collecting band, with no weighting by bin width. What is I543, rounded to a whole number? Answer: 90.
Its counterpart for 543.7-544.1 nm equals 58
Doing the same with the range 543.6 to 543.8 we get 38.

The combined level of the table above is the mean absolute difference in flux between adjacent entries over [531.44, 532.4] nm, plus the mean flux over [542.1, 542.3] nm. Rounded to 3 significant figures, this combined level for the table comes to 19.8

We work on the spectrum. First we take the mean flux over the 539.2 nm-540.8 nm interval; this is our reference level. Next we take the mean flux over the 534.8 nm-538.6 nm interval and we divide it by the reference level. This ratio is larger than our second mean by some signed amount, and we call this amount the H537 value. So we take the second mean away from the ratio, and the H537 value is -18.3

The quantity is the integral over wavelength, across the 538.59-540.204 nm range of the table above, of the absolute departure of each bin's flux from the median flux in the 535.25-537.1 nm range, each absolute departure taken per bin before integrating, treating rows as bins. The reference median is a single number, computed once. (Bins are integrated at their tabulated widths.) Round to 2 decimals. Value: 1.56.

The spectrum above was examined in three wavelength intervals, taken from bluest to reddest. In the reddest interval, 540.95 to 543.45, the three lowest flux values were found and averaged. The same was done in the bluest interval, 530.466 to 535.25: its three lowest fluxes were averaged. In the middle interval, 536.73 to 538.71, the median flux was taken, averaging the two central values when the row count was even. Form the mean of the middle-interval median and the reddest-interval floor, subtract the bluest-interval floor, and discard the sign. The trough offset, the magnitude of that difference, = 1.76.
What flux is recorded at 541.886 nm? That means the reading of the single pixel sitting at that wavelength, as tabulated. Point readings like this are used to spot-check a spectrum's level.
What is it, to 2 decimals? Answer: 20.02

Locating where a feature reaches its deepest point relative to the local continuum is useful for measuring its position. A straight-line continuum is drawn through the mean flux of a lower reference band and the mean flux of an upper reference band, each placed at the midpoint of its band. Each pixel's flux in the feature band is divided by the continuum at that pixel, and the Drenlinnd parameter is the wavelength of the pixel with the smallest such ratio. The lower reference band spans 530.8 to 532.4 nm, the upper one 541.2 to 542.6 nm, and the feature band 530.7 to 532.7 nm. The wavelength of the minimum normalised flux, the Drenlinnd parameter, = 532.608 nm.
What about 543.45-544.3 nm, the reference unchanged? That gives 543.510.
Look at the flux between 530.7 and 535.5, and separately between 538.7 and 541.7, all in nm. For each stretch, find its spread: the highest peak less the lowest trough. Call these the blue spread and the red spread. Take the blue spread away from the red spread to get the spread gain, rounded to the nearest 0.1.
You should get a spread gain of -1.5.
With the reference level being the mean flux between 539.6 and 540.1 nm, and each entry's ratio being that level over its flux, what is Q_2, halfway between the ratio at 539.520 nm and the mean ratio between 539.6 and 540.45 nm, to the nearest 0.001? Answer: 0.999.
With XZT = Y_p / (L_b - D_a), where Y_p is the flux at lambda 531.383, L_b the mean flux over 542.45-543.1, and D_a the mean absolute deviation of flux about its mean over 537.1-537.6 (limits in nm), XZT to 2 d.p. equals 1.07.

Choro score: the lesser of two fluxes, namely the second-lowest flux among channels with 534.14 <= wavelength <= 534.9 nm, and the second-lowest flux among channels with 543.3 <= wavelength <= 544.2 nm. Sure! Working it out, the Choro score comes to 18.1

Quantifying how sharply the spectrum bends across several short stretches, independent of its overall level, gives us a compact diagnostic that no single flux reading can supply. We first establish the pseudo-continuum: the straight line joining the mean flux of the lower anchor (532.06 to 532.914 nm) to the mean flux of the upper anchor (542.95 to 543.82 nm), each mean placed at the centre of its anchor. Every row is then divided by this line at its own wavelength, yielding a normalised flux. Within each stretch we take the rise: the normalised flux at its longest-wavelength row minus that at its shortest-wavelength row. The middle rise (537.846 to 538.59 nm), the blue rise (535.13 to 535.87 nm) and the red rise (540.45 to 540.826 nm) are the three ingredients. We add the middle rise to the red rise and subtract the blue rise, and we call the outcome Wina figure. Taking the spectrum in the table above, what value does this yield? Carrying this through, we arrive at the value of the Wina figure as -0.10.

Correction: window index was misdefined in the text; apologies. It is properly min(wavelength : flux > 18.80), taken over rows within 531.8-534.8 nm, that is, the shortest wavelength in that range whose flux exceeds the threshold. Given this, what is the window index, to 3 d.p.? 531.873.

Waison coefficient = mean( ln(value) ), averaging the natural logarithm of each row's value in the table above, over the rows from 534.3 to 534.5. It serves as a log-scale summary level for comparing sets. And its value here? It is 2.95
